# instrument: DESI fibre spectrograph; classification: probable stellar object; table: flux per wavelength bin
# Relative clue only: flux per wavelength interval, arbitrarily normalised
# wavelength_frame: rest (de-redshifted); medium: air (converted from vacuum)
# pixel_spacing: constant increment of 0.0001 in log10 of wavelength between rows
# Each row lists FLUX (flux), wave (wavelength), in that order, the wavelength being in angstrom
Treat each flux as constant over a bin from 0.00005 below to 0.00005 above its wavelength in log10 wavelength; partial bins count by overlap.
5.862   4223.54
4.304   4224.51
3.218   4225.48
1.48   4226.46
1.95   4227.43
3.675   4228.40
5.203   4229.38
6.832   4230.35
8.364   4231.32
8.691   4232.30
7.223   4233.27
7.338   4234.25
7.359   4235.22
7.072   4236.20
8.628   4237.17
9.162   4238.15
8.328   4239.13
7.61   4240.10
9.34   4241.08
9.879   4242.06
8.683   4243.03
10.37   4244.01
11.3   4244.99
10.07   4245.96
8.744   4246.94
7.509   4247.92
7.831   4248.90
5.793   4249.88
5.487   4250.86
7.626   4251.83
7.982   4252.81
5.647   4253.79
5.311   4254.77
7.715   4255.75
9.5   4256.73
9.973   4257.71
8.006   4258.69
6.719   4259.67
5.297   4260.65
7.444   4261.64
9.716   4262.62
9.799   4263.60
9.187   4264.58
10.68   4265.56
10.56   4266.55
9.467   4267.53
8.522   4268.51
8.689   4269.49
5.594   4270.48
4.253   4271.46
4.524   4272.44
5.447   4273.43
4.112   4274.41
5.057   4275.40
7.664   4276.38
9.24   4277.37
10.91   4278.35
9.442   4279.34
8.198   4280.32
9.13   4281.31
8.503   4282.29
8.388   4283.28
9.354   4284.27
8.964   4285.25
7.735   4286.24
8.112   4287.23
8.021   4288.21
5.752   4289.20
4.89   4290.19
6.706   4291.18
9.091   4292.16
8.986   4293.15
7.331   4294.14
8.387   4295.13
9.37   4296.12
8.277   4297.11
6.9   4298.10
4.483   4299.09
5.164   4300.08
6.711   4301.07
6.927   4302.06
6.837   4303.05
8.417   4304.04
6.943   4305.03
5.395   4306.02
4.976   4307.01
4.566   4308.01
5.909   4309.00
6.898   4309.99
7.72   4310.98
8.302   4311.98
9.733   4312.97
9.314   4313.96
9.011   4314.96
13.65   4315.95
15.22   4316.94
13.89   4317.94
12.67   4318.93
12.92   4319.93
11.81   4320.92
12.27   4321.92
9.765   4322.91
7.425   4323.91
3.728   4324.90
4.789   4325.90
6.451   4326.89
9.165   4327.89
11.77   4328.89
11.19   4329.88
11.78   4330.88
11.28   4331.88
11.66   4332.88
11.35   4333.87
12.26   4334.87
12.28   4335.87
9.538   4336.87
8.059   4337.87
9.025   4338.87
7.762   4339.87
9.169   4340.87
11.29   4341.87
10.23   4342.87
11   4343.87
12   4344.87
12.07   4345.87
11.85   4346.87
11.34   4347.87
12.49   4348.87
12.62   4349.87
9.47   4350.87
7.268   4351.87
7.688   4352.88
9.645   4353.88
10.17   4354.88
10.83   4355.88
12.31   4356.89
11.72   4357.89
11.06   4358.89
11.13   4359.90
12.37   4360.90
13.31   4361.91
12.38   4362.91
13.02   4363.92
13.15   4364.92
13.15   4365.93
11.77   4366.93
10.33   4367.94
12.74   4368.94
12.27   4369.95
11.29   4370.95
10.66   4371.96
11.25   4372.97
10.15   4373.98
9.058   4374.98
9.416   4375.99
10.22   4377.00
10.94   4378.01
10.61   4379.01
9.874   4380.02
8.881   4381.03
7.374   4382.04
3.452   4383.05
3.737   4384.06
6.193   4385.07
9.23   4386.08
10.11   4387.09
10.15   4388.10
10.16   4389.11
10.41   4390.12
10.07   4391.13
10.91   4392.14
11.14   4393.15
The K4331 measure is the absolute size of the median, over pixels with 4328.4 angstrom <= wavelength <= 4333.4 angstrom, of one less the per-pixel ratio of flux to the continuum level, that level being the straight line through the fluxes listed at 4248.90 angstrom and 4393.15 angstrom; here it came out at 0.19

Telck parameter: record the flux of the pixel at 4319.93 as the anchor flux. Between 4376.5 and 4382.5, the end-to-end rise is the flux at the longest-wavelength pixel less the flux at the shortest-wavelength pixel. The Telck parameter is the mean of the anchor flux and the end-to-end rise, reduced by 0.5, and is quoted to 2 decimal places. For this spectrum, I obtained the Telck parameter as 4.54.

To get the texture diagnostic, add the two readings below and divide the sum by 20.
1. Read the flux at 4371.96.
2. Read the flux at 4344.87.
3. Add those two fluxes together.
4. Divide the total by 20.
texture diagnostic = 1.13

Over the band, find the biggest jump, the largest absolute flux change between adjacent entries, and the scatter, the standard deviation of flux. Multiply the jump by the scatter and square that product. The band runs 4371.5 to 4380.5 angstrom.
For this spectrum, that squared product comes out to 1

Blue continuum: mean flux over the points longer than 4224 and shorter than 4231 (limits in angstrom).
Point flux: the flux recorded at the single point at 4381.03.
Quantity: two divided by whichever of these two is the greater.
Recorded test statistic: 0.225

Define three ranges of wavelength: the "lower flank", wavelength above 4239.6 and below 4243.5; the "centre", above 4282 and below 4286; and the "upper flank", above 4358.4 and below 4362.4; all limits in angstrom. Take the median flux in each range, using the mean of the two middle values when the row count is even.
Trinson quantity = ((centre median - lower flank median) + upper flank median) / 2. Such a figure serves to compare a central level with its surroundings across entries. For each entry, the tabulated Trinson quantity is 5.7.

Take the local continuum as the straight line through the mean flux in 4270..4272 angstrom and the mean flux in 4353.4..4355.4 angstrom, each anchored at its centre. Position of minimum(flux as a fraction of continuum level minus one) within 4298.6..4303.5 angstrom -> 4299.09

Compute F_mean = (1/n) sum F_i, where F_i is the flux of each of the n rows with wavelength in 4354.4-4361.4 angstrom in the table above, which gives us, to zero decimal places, 11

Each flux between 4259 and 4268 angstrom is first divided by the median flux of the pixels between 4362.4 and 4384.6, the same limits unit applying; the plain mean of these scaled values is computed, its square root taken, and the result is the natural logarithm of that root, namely -0.10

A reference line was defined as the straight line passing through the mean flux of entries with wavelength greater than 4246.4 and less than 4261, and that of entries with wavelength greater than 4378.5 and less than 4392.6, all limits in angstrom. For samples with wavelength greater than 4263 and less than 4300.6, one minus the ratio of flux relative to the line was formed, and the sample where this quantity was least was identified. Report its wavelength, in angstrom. 4278.35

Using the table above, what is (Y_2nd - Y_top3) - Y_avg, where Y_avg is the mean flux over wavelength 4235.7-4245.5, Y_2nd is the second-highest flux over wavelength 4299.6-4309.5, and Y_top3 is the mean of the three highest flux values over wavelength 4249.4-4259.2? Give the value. -11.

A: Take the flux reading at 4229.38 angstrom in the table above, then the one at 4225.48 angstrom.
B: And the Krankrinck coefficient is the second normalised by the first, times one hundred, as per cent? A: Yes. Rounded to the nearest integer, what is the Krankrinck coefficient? 62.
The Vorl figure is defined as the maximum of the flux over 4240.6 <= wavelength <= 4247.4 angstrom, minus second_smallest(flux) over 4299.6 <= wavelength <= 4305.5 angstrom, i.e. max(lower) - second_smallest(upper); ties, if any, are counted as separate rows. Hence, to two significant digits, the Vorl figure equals 4.6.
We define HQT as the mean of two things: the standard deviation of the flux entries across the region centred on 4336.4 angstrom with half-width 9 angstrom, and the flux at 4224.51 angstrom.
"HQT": 2.9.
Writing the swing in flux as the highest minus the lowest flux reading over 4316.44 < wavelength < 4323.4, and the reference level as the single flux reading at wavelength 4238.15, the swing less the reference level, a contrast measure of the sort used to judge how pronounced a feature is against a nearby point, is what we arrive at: -3.7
